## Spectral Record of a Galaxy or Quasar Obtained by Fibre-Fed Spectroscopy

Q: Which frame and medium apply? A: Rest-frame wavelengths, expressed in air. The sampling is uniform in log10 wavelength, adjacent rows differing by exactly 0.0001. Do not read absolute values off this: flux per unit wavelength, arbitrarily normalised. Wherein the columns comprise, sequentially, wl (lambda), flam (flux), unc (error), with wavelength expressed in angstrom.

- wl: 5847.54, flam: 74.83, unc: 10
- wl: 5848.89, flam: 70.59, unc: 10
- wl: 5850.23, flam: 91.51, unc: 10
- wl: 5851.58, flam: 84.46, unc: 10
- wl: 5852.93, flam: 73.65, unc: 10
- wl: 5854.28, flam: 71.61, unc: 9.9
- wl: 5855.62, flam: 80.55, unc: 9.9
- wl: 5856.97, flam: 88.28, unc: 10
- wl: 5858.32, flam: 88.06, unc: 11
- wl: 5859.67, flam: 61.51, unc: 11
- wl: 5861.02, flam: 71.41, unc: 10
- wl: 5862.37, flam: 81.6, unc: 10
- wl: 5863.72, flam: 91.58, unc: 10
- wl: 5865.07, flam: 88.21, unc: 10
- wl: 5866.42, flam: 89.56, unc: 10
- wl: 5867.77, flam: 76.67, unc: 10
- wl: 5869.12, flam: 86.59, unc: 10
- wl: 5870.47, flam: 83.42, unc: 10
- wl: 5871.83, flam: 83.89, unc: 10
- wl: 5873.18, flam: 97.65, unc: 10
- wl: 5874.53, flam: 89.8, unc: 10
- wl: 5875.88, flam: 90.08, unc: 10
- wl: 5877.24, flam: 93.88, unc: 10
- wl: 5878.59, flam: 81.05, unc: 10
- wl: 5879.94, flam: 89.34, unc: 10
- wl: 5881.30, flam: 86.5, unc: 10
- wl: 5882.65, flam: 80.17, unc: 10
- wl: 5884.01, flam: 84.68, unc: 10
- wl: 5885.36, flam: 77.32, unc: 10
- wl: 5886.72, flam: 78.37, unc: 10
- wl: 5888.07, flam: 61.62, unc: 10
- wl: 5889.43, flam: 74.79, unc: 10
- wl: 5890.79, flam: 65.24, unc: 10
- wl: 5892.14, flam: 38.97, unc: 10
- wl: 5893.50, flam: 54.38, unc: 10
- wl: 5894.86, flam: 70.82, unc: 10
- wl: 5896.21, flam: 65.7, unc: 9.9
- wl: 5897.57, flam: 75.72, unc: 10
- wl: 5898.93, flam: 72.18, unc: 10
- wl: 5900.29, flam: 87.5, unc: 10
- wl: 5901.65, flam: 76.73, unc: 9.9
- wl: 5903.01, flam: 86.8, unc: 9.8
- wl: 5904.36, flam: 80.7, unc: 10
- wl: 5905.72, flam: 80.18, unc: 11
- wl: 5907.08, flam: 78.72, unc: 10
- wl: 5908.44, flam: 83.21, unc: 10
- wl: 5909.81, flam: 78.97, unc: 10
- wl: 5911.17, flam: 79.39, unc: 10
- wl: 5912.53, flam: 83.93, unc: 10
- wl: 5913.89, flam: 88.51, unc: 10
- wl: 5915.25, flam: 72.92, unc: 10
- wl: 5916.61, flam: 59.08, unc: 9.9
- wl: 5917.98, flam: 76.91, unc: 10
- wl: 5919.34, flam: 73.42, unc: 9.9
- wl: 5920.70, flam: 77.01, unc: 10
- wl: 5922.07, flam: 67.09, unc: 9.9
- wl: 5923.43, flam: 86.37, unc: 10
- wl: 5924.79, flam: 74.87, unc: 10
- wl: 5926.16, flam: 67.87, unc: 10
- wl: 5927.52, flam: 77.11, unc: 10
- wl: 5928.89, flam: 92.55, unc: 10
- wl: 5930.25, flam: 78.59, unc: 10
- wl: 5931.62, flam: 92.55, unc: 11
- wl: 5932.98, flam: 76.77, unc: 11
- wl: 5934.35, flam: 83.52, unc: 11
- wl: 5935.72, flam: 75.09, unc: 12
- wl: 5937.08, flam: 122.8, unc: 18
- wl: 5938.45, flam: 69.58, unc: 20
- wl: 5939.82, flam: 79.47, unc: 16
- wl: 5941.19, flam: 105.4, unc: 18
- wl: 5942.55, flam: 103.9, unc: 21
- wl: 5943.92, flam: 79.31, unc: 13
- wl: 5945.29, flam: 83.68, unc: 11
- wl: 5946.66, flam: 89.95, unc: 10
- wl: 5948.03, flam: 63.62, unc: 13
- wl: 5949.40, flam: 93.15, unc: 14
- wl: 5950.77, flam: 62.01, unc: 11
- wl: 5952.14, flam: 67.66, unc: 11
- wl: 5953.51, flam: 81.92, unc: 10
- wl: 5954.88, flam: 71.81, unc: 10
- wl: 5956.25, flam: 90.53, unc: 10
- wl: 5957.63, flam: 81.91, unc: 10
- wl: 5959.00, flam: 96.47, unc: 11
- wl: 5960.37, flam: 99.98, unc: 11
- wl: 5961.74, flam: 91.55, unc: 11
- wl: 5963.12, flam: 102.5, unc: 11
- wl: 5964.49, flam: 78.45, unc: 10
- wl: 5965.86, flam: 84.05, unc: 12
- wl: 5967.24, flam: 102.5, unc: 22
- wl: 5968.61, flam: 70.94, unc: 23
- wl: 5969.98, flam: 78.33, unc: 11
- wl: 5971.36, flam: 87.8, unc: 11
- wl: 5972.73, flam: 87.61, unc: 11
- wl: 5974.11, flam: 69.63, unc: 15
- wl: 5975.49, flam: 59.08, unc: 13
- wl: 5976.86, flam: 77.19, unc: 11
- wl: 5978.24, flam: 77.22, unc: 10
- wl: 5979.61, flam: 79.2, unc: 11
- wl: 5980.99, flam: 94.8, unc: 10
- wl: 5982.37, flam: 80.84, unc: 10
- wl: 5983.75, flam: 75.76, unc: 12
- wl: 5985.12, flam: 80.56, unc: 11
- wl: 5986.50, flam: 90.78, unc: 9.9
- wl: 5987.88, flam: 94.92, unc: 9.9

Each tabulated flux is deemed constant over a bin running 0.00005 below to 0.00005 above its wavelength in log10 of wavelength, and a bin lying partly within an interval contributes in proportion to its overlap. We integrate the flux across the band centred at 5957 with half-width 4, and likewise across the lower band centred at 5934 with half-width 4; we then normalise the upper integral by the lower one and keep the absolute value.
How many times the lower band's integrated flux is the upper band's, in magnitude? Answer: 0.99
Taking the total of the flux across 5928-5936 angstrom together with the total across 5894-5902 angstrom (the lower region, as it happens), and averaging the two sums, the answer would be 474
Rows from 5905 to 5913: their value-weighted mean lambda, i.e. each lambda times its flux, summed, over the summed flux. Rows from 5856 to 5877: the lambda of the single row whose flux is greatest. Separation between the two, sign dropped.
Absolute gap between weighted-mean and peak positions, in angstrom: 36.0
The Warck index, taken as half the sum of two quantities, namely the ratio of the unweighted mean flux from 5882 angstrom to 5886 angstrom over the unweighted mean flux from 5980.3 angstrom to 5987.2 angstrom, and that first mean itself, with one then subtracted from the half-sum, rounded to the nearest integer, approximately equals 40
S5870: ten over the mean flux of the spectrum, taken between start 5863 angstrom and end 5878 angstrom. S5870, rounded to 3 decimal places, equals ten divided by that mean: 0.113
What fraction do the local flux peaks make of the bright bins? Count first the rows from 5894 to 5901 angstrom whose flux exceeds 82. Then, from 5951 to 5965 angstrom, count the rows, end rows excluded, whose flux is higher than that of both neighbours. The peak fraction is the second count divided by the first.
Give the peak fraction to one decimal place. 4.0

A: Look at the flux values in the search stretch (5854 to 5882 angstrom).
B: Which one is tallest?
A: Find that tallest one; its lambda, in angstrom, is 5873.18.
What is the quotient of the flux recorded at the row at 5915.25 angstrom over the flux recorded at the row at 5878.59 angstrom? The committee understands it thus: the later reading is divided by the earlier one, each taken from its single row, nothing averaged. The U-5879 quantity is 0.90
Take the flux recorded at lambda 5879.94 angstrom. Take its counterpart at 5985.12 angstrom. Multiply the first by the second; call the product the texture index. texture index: 7197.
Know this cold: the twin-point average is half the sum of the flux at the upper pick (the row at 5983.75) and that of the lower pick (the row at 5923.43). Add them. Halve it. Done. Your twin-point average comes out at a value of 81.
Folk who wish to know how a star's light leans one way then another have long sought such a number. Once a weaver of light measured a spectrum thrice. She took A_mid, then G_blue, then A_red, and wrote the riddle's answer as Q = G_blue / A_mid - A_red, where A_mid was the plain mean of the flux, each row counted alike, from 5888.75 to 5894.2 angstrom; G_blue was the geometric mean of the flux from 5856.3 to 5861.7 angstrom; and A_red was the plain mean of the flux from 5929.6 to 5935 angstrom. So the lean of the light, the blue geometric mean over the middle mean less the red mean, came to -82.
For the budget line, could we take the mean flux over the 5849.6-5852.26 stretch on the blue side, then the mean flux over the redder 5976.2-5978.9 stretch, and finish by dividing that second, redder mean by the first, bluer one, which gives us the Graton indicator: 0.88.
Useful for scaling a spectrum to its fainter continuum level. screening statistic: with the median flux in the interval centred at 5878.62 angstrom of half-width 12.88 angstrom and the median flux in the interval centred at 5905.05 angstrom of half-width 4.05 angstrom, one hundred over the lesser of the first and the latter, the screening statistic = 1.24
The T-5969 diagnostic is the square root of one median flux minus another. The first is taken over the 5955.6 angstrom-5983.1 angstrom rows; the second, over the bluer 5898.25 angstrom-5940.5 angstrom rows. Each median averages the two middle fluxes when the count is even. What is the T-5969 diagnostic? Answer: 2.06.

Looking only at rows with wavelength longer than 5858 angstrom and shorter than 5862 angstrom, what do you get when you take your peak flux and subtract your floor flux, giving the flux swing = 27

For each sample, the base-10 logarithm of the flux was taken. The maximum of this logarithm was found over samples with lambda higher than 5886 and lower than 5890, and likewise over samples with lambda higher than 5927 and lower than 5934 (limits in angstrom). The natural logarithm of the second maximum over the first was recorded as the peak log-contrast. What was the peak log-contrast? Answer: 0.037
